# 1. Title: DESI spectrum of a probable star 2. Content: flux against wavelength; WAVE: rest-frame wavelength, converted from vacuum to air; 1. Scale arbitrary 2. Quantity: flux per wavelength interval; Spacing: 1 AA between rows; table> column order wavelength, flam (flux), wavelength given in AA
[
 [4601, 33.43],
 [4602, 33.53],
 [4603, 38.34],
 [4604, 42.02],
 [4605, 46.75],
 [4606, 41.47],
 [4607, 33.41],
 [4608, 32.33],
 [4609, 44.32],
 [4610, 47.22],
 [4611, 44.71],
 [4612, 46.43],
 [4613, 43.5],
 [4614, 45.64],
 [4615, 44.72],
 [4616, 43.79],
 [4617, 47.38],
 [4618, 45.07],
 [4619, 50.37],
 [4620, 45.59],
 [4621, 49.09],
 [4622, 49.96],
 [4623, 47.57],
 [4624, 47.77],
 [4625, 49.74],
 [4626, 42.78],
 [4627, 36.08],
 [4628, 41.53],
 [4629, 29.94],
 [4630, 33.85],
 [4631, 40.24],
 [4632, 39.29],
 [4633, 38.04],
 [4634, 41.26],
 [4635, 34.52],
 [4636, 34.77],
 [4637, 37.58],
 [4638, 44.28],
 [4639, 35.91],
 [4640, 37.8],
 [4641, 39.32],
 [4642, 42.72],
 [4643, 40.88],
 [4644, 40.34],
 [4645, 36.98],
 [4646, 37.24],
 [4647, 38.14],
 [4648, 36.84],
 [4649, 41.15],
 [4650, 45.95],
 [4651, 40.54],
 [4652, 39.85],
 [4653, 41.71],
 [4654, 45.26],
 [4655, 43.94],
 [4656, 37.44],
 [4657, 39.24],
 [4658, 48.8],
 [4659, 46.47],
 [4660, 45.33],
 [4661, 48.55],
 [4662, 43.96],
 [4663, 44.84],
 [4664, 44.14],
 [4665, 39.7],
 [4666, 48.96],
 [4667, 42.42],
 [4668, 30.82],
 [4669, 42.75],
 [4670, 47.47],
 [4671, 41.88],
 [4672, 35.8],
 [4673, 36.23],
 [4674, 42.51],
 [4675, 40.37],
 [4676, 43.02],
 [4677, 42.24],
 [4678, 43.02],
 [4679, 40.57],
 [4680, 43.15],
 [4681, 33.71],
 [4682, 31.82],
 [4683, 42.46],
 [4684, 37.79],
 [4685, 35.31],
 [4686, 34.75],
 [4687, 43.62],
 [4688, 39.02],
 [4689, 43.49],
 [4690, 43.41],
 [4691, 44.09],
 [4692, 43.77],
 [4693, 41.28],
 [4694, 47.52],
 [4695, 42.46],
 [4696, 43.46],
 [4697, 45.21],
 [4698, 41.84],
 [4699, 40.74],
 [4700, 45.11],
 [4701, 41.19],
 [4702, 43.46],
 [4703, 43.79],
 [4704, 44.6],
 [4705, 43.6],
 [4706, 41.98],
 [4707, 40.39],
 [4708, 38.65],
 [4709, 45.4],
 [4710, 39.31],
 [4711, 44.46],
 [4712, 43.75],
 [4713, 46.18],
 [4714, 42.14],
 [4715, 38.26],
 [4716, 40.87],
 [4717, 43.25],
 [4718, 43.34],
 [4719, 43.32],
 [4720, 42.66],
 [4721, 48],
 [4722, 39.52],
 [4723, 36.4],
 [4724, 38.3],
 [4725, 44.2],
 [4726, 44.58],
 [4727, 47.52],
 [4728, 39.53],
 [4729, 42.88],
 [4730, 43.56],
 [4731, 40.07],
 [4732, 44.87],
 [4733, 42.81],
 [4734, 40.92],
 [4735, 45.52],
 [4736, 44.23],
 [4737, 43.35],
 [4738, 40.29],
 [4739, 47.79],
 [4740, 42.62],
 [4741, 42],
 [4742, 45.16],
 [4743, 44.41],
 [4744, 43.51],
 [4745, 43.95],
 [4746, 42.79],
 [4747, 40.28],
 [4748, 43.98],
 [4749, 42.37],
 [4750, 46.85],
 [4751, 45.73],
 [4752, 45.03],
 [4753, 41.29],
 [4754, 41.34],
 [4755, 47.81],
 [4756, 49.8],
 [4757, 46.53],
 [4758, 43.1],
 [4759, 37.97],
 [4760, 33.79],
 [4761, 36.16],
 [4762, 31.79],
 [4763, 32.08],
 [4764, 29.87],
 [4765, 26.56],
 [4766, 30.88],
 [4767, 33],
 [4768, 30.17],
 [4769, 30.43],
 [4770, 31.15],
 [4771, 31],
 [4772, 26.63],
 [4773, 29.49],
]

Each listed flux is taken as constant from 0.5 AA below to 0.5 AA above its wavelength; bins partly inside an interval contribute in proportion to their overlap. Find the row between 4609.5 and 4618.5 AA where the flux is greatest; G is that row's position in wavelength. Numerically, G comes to 4617 AA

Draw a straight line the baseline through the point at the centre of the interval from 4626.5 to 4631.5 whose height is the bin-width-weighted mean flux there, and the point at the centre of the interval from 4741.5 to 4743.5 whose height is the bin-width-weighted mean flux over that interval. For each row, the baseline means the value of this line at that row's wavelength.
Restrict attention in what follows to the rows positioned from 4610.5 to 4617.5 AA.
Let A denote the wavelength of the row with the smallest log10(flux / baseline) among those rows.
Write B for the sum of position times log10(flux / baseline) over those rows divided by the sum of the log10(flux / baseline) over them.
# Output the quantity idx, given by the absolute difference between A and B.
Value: 1.0 AA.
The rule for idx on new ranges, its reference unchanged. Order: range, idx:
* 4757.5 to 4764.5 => 2.2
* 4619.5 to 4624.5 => 2.0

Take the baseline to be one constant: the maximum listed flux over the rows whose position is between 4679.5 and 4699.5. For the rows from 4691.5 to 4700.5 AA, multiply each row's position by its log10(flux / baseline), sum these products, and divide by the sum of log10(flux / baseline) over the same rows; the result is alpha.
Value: 4696.1 AA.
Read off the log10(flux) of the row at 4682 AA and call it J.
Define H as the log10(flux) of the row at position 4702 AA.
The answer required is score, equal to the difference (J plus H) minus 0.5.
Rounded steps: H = 1.64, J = 1.50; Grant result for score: 2.64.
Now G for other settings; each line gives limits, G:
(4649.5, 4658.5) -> 4658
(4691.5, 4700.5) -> 4694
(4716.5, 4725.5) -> 4721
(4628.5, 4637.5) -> 4634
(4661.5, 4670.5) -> 4666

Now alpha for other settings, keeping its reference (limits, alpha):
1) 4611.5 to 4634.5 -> 4628.1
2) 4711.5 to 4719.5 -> 4715.6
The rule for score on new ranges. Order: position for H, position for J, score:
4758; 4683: 2.76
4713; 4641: 2.76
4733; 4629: 2.61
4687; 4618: 2.79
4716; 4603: 2.70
